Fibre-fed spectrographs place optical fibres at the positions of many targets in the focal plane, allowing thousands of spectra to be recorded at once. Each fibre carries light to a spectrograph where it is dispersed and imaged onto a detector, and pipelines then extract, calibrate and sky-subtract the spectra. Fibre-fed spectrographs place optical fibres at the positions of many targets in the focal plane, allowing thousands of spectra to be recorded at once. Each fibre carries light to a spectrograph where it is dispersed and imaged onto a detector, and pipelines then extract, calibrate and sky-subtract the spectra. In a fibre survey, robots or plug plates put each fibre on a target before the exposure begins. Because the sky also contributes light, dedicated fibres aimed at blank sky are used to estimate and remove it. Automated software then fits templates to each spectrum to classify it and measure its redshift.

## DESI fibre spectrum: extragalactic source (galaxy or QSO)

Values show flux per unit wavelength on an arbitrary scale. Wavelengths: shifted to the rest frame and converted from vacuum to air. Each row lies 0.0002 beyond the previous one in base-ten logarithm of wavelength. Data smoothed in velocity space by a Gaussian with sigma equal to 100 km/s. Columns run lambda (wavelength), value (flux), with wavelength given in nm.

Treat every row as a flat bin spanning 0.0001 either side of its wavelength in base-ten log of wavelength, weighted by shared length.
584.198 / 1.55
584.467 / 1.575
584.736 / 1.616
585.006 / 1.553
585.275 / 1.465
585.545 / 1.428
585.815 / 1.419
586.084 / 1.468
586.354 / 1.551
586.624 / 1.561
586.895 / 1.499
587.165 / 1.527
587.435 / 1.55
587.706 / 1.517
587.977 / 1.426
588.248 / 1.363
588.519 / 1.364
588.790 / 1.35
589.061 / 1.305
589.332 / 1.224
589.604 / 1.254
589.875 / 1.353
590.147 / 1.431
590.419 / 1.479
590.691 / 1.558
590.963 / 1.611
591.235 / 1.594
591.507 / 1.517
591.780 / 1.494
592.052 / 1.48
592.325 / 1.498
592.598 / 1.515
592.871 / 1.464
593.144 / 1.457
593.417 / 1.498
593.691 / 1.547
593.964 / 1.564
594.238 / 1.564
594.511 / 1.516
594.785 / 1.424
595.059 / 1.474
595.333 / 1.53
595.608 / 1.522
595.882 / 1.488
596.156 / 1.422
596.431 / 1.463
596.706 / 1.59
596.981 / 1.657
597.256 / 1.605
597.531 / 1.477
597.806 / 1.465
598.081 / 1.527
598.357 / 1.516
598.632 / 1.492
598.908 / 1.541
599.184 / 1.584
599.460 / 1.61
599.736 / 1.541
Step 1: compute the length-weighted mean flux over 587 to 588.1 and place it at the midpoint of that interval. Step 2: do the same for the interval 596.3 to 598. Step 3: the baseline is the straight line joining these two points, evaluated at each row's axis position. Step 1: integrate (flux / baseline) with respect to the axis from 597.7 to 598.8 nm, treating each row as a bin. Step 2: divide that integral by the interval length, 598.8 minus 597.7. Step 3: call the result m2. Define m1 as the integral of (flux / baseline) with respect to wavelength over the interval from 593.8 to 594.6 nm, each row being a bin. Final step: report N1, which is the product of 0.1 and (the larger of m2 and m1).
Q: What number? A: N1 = 0.097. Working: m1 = 0.81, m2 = 0.97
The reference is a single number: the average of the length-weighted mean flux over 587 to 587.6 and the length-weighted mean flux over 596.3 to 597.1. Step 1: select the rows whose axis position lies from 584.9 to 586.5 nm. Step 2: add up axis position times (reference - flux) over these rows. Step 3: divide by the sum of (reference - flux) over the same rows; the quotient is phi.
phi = 585.68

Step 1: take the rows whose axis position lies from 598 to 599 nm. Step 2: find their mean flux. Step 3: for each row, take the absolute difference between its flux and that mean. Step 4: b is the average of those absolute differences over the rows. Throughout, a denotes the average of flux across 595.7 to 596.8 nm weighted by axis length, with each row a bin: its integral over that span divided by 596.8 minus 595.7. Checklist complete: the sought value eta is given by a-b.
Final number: 1.47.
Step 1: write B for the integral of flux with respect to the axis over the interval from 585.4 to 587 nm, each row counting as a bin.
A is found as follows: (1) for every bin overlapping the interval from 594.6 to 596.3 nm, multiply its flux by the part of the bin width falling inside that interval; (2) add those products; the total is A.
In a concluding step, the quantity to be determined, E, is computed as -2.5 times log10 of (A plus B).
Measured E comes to -1.72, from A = 2.51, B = 2.38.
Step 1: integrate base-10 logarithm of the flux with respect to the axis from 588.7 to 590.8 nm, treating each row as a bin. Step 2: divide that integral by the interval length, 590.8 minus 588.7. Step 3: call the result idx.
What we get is 0.135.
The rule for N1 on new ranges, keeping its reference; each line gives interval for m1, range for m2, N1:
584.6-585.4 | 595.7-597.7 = 0.099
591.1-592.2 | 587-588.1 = 0.110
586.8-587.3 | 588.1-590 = 0.087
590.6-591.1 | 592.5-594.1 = 0.099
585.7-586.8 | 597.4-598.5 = 0.110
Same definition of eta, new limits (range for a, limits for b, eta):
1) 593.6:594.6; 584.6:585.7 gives 1.48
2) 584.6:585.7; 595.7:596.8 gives 1.46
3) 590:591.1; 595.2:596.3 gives 1.48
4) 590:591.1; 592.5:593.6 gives 1.49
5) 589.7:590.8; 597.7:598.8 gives 1.42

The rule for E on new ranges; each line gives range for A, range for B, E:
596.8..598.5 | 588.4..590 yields -1.68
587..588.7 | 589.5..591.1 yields -1.70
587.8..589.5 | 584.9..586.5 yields -1.67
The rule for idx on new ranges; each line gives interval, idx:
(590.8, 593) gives 0.182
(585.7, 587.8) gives 0.179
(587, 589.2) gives 0.153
